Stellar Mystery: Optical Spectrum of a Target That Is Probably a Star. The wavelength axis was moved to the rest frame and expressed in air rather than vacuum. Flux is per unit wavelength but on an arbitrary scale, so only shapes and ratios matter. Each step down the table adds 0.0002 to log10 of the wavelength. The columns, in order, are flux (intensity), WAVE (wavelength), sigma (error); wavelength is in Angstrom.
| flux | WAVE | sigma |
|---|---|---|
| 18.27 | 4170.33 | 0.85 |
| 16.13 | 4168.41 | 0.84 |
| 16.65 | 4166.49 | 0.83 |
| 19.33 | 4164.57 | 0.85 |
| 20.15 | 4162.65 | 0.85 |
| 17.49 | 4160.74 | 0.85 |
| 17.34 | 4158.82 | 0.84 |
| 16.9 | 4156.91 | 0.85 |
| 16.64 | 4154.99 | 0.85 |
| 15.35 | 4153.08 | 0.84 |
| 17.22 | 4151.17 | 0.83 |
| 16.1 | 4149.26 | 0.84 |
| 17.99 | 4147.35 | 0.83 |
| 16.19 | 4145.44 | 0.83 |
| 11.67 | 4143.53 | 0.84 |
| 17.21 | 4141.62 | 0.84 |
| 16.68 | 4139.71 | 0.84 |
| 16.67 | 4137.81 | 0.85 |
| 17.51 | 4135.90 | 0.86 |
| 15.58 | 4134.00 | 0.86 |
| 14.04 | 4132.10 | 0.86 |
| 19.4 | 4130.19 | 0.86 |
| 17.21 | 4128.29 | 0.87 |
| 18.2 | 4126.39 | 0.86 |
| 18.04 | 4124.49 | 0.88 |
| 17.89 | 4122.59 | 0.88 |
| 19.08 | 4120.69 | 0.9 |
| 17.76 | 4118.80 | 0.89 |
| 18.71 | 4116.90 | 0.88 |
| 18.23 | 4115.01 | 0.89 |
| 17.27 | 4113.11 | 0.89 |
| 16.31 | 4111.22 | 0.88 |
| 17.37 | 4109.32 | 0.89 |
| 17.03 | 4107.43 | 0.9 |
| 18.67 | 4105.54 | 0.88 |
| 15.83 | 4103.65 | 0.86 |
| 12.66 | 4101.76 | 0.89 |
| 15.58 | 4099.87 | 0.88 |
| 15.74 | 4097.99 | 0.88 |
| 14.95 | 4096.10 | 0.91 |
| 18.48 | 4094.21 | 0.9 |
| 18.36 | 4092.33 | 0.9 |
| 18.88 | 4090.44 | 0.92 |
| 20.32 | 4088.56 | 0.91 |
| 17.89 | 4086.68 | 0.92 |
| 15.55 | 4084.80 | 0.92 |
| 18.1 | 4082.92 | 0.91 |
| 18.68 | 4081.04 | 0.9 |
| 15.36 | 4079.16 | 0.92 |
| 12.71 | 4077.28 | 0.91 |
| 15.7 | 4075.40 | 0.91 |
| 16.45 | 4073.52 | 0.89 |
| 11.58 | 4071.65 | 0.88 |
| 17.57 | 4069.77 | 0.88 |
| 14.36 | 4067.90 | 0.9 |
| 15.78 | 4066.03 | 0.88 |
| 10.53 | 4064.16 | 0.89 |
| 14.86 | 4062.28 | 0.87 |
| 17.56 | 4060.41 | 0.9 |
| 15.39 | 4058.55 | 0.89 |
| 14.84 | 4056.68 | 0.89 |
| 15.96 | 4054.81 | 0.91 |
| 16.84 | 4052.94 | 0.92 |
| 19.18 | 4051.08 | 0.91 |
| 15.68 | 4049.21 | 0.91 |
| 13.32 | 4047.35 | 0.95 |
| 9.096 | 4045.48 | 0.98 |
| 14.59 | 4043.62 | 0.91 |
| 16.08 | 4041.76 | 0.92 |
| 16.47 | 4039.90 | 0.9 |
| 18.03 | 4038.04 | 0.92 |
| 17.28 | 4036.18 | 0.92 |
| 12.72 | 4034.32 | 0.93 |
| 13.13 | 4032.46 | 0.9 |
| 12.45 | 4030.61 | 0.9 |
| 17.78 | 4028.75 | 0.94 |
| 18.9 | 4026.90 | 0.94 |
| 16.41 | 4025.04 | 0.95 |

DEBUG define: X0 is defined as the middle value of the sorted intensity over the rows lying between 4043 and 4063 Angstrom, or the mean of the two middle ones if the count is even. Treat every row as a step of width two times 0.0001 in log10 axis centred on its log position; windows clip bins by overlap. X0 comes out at 15.4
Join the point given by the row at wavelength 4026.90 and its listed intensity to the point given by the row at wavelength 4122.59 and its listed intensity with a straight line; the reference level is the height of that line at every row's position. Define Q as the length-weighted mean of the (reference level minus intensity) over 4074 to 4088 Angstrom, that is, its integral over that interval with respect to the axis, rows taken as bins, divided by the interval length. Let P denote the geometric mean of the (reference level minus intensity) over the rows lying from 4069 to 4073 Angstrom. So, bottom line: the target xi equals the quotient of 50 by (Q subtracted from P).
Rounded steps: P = 2.5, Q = 1.9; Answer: 95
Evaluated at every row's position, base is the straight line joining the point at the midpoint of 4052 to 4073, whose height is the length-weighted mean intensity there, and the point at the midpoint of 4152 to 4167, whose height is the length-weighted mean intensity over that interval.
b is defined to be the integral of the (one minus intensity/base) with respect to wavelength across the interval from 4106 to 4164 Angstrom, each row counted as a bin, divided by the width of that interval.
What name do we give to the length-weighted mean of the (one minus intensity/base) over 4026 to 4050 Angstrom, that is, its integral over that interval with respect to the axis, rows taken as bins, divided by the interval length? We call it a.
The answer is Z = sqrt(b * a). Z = 0.03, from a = -0.042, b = -0.016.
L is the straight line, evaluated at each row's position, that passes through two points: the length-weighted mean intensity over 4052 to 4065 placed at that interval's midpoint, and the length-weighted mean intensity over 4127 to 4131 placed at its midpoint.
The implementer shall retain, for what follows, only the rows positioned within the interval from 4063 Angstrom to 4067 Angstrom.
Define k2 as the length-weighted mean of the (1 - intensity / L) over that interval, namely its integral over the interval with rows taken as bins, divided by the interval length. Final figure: 0.14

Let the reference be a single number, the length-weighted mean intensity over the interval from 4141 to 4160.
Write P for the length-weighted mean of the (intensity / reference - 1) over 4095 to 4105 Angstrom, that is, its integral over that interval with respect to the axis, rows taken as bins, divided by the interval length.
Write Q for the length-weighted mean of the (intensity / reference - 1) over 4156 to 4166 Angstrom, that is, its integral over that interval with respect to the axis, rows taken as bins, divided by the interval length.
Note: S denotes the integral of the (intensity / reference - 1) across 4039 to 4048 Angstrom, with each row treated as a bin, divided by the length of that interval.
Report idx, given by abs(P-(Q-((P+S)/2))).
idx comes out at 0.29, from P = -0.07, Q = 0.12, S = -0.14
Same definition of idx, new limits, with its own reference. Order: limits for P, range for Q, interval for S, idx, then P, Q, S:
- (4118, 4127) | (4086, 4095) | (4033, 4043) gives 0.01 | 0.12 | 0.16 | -0.02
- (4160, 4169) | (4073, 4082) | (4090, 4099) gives 0.22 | 0.11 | -0.03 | 0.06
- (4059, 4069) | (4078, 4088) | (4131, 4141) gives 0.20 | -0.10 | 0.05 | 0.00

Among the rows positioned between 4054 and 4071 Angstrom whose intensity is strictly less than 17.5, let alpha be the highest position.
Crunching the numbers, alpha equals 4067.90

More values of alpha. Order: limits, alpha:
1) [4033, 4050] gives 4049.21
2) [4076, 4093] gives 4084.80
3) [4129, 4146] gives 4145.44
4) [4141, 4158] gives 4156.91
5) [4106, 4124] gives 4113.11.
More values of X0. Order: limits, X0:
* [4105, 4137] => 17.8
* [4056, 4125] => 17.0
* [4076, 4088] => 16.7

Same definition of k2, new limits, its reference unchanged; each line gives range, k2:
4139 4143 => 0.13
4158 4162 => 0.10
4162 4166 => 0.02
